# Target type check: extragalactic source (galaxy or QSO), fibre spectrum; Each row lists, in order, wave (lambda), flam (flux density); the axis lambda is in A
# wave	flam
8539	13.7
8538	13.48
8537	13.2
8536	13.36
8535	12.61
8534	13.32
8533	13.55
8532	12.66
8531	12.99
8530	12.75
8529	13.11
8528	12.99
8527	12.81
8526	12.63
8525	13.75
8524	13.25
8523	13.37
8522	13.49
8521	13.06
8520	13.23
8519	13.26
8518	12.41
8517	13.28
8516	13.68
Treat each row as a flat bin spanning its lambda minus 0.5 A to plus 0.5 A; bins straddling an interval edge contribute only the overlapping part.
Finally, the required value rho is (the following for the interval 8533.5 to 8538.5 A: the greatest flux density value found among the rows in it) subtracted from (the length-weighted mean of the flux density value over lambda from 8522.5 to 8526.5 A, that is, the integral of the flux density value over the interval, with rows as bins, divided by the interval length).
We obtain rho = -0.23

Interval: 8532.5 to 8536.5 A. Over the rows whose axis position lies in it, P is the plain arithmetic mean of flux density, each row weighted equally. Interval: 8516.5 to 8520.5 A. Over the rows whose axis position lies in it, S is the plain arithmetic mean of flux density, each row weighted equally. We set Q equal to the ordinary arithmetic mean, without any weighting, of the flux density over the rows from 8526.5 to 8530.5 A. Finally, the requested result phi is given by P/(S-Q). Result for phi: 102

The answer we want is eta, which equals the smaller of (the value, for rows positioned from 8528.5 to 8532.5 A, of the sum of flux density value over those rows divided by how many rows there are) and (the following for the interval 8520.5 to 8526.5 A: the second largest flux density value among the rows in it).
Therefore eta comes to 12.9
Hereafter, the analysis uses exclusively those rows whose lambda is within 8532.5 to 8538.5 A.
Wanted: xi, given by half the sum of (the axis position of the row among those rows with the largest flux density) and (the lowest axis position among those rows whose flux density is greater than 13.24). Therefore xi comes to 8533.0 A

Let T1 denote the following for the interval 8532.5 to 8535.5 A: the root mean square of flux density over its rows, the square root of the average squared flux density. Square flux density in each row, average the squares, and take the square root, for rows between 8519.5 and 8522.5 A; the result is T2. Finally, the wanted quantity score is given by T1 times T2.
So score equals 175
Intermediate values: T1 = 13.17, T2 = 13.26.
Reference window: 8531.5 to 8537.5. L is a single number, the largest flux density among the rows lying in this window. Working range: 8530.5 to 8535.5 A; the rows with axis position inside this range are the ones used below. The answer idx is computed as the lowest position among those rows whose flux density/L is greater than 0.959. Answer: 8533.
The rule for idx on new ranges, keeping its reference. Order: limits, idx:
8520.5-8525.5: 8521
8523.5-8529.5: 8524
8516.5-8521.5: 8517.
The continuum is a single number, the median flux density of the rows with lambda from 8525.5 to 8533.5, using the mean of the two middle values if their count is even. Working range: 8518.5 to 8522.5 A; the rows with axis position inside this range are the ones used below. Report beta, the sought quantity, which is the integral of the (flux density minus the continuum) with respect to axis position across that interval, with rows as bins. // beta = 1.44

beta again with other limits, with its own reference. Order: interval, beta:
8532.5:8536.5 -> 1.24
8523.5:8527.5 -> 0.84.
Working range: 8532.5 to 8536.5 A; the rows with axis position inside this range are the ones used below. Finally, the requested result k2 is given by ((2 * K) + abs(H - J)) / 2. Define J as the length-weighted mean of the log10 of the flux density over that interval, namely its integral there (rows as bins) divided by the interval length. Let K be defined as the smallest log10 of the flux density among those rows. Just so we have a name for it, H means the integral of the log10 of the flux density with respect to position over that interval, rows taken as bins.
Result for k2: 2.78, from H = 4.48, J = 1.12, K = 1.10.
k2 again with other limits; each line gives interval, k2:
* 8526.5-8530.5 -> 2.77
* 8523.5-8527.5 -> 2.78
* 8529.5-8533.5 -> 2.77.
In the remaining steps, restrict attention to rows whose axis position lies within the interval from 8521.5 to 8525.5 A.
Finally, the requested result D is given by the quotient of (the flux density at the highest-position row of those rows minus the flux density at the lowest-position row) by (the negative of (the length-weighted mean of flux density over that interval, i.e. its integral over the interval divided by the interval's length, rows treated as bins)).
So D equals -0.019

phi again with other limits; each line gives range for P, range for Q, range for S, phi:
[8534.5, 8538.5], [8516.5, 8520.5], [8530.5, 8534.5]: 155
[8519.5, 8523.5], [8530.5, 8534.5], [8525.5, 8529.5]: -54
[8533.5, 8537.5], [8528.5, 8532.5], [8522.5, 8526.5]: 35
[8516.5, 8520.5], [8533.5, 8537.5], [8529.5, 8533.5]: -97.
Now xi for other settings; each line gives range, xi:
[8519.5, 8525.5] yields 8523.5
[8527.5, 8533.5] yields 8533.0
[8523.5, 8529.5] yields 8524.5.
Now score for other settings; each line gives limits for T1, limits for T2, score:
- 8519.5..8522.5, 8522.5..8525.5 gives 178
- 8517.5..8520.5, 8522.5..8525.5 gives 175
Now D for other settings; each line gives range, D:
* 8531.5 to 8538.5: -0.062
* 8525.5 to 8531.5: -0.028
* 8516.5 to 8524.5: 0.002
